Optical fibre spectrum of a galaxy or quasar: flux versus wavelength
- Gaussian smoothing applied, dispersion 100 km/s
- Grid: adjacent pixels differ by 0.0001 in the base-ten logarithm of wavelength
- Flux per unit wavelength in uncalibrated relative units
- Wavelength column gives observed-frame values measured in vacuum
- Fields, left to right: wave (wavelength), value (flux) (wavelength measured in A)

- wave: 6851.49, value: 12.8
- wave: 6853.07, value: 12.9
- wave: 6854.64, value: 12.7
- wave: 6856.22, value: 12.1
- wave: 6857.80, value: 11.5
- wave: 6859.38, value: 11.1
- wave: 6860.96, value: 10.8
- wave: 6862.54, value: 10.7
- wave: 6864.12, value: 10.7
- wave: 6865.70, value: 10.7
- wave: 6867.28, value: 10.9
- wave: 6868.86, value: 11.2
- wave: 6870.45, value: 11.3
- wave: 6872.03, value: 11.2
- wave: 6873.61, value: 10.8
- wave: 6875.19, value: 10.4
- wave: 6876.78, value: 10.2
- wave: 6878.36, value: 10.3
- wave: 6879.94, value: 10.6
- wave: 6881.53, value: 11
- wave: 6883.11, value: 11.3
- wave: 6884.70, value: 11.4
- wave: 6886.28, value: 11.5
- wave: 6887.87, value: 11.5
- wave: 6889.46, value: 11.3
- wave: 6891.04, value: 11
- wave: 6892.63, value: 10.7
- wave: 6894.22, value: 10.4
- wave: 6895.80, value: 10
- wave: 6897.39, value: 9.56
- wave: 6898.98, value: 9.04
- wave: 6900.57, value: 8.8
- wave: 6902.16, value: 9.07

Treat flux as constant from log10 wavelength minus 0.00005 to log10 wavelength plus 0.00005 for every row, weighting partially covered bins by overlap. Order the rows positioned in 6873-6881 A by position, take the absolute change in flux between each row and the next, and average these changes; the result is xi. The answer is 0.25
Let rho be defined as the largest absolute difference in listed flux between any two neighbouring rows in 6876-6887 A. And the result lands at 0.400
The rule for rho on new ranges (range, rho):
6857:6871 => 0.400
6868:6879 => 0.400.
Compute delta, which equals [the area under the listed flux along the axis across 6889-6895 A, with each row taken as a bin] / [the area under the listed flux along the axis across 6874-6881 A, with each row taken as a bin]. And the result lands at 0.89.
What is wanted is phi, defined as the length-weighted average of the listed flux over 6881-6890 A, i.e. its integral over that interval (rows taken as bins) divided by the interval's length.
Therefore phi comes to 11.3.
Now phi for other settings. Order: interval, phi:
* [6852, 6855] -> 12.8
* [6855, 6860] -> 11.7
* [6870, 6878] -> 10.7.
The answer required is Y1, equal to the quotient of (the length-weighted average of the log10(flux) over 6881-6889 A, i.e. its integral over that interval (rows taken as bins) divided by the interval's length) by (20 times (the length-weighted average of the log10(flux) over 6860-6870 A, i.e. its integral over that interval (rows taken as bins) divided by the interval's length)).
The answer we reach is 0.0509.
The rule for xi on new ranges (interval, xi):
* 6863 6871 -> 0.15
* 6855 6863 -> 0.35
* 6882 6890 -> 0.10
